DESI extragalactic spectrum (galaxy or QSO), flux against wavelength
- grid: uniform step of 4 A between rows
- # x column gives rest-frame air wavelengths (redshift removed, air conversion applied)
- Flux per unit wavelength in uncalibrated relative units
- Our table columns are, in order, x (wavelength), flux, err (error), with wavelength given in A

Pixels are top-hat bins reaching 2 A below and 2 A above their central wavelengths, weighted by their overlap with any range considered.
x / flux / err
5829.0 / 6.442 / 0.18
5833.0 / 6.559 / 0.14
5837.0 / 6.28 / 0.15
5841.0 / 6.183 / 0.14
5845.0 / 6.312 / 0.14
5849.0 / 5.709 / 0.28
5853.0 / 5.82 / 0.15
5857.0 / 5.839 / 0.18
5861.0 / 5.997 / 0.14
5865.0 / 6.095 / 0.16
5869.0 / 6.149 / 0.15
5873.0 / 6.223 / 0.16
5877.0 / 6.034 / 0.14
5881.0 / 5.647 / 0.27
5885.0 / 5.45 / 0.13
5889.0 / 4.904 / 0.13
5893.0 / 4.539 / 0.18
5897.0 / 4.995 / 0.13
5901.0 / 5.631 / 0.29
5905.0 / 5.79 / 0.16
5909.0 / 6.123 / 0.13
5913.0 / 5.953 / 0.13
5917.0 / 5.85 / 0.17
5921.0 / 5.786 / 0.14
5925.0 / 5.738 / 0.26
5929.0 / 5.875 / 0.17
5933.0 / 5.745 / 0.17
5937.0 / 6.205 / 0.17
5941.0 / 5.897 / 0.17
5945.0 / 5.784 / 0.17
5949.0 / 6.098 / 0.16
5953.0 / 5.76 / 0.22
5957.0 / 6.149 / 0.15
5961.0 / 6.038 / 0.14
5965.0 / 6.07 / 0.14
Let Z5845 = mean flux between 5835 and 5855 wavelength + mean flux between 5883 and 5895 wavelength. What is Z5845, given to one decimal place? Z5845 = 11.0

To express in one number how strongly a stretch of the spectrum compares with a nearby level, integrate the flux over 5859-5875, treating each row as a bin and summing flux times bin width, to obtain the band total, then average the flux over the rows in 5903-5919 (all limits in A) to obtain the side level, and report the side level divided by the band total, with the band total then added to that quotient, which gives 98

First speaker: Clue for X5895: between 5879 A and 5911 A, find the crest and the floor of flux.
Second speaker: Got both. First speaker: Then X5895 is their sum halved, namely 5.33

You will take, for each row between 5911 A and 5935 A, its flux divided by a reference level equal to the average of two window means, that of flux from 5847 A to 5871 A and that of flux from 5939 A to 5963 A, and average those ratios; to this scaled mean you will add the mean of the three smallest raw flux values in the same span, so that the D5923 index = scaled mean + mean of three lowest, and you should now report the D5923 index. 6.74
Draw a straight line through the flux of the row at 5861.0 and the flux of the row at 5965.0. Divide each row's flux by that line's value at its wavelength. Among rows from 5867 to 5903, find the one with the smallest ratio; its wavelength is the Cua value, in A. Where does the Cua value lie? 5893.0 A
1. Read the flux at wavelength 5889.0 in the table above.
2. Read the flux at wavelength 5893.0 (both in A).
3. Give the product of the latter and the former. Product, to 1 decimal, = 22.3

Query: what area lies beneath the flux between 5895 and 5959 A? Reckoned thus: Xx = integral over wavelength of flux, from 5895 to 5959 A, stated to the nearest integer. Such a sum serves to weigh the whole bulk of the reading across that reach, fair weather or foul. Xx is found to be 374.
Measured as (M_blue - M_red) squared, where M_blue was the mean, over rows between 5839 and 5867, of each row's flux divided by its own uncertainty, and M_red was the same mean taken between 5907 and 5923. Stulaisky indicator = 23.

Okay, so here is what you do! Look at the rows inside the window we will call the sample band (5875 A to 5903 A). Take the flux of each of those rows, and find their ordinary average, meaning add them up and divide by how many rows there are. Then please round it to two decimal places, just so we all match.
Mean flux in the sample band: 5.31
